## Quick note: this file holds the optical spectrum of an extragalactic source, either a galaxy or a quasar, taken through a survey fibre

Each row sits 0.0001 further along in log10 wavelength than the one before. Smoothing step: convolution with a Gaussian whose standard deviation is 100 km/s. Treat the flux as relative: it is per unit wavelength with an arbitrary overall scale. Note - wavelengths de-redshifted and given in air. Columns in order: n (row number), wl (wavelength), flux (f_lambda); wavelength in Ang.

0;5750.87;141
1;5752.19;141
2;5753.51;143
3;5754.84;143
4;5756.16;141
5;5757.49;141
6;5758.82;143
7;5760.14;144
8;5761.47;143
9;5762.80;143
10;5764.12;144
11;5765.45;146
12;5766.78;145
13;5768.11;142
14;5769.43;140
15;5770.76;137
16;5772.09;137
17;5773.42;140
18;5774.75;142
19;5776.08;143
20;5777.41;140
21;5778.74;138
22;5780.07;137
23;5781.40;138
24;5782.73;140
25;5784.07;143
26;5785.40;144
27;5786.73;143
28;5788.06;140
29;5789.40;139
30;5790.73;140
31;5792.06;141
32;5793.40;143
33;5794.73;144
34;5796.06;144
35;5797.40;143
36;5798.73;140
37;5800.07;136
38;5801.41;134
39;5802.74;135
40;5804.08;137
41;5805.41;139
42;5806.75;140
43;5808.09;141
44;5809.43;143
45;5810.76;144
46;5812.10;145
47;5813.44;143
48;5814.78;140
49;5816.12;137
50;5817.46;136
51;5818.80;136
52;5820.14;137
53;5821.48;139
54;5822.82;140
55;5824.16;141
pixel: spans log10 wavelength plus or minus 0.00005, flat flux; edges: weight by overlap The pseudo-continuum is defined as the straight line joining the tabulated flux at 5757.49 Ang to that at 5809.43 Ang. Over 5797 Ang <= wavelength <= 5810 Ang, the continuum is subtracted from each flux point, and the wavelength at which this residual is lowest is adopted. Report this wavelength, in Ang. 5801.41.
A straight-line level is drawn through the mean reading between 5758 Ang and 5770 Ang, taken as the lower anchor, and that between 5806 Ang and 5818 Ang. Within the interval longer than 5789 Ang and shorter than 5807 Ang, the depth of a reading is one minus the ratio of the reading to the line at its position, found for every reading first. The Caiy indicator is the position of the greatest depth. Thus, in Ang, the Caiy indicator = 5801.41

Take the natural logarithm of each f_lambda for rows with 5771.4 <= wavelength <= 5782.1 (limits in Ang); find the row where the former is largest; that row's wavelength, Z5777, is 5776.08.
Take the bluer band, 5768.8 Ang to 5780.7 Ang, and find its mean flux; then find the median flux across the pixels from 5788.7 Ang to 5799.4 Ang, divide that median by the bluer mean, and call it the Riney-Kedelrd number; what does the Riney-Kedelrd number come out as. 1.02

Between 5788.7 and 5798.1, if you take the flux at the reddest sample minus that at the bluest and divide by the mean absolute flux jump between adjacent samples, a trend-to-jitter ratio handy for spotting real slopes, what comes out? 4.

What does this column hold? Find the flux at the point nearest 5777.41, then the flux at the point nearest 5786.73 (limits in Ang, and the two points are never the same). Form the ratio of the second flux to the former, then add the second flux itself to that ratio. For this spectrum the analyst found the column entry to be 144.0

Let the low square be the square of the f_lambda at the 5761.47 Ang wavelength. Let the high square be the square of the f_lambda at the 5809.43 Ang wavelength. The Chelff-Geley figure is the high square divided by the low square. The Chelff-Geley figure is 1.00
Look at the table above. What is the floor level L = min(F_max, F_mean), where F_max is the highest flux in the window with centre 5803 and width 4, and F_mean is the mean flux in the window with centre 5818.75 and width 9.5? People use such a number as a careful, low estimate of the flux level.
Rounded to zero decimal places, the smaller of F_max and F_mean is 137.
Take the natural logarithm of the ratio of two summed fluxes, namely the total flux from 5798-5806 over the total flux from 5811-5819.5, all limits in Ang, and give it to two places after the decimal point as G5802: -0.02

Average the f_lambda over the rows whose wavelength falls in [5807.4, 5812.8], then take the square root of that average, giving 11.97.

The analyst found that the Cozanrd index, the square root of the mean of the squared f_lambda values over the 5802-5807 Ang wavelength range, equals 138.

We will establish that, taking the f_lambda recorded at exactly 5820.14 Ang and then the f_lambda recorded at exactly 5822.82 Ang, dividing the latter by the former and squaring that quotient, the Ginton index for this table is 1.04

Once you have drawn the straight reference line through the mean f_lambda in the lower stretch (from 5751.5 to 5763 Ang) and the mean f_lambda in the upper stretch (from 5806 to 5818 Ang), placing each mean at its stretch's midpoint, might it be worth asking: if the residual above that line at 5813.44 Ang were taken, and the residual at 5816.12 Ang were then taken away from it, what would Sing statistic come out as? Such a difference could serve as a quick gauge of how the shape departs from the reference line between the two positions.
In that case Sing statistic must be 6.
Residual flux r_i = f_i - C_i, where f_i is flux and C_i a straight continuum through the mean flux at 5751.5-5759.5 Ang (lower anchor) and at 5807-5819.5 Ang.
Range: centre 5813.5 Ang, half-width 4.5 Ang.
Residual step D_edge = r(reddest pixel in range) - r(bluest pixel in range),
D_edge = -7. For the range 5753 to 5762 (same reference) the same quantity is 0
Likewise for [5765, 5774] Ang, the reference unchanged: -6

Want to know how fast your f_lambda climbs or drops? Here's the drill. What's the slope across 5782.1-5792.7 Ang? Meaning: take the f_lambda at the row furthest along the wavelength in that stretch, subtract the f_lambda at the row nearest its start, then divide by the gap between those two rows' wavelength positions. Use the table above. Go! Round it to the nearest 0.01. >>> 0.11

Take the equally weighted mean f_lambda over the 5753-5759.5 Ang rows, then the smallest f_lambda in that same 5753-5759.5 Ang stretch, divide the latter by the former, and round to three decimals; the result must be 0.992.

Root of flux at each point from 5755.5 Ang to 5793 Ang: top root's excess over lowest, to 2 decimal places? 0.38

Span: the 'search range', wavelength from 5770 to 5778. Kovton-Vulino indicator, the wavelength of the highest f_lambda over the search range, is 5776.08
